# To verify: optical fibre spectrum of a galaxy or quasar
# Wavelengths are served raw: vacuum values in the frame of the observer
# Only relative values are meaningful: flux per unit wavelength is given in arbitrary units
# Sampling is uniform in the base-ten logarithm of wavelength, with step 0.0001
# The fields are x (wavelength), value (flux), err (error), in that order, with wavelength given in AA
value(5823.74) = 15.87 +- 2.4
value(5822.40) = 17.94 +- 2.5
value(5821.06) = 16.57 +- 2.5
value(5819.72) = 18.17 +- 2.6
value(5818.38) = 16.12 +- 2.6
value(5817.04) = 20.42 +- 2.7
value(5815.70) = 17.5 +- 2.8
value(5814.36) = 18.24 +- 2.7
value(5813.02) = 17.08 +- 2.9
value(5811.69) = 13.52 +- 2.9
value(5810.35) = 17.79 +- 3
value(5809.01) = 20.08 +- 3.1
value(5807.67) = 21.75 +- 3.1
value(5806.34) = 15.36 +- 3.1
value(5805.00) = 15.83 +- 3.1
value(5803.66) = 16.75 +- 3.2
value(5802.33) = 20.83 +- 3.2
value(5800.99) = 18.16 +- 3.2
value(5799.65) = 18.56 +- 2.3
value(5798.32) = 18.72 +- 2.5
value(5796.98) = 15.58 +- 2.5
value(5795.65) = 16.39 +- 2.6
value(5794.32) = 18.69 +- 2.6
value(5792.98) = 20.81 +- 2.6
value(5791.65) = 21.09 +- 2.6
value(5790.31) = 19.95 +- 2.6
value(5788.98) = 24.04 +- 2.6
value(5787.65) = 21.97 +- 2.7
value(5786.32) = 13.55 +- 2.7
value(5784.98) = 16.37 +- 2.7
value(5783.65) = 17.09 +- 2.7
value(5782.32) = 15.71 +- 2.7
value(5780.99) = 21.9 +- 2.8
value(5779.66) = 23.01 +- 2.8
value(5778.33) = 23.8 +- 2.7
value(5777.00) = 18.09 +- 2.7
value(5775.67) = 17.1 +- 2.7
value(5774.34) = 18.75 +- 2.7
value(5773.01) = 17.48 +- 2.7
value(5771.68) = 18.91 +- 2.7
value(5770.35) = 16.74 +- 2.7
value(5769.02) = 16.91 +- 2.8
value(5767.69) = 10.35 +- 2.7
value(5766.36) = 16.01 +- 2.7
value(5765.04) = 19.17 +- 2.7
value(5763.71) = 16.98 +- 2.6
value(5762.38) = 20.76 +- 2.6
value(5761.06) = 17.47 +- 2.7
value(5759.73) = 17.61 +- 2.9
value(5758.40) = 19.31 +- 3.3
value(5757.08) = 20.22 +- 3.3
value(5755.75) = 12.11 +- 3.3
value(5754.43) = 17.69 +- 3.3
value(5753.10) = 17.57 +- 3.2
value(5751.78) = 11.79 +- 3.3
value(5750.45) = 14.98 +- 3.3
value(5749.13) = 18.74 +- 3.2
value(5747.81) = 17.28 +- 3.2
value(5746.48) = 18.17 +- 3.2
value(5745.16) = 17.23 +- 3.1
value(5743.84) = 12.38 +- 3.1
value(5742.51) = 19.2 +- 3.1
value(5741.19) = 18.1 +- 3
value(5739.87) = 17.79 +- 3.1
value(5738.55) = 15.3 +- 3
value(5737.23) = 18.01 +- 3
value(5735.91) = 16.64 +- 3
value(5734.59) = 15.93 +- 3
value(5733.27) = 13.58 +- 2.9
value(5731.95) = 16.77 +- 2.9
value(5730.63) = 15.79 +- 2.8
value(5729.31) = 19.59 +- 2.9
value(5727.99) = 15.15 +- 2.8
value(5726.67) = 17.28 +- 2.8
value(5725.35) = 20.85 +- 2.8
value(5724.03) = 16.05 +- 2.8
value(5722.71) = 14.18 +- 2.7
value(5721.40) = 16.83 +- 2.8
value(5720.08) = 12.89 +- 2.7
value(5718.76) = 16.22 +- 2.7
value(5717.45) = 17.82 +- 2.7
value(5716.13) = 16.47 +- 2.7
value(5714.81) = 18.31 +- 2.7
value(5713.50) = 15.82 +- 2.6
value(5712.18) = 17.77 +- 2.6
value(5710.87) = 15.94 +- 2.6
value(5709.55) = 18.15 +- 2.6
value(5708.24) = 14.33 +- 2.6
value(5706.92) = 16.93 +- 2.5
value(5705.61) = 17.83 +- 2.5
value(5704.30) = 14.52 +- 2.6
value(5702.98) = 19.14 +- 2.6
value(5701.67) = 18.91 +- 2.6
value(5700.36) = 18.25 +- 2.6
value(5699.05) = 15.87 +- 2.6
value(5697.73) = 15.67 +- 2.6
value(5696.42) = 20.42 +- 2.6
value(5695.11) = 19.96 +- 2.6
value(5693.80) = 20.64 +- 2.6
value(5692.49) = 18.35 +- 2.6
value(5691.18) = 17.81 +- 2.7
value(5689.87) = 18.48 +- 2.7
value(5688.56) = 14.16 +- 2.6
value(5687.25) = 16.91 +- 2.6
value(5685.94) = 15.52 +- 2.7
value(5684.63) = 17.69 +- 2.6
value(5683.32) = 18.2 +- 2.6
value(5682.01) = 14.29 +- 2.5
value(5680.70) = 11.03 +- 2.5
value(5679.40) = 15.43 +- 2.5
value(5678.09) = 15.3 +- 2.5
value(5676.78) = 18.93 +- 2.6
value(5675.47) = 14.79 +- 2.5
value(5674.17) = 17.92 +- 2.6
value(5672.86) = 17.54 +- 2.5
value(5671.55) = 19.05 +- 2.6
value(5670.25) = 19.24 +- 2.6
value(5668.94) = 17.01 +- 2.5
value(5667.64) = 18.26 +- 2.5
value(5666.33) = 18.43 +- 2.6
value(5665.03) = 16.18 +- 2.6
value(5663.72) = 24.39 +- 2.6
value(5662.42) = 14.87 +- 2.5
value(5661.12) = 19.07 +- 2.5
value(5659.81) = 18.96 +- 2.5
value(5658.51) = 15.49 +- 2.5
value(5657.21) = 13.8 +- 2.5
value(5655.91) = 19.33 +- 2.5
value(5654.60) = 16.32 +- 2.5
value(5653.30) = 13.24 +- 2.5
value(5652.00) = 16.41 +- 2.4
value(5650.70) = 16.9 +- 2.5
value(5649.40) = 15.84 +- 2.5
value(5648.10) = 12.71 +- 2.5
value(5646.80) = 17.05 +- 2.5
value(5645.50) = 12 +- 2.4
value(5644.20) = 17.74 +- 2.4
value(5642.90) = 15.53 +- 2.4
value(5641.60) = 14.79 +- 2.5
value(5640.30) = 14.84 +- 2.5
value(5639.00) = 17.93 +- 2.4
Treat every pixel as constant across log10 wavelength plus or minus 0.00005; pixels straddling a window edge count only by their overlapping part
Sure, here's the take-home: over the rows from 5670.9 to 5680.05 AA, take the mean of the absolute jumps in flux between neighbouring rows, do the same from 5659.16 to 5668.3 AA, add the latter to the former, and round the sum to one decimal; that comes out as 6.2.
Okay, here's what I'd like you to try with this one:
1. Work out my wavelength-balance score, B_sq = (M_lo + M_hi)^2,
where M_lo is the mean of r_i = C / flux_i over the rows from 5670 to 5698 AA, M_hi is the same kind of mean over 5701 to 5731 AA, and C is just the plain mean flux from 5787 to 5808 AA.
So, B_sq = 5.2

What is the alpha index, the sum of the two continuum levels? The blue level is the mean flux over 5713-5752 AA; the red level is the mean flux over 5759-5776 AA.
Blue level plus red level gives 33.8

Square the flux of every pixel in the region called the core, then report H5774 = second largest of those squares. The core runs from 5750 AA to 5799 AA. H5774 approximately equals 566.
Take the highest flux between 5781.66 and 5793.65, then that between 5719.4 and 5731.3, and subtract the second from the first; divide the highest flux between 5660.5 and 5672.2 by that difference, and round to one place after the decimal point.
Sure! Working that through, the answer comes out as 7.6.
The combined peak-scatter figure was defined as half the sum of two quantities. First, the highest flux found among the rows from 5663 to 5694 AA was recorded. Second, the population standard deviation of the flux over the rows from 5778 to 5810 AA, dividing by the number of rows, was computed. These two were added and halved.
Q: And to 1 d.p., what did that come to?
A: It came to 13.6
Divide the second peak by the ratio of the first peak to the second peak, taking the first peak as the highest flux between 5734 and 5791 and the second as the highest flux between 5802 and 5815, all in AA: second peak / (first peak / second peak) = 20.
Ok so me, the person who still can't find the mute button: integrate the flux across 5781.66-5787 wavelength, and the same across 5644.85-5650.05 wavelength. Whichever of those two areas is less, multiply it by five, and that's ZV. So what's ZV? 375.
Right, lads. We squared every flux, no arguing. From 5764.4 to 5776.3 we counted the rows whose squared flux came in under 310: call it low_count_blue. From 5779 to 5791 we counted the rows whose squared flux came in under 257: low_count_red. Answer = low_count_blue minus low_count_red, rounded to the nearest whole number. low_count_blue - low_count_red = 4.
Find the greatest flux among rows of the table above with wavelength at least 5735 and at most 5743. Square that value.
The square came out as 369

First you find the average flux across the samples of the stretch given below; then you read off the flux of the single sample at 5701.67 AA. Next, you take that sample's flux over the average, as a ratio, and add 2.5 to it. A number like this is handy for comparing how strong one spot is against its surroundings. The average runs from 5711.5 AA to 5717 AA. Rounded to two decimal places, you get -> 3.61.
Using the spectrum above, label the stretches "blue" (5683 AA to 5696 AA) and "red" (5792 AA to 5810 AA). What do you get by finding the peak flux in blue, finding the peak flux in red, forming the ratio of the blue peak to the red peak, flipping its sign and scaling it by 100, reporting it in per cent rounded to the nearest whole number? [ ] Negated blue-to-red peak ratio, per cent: -95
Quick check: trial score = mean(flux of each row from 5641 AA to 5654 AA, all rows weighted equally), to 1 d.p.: 15.2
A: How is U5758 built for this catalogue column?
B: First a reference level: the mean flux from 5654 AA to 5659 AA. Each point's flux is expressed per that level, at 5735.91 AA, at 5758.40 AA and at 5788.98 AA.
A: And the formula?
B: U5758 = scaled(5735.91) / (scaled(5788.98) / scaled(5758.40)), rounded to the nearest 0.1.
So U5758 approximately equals 0.8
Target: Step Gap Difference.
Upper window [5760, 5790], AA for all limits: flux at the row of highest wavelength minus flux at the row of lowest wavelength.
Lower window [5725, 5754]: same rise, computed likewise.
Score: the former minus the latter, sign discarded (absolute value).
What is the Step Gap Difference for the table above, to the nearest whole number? 10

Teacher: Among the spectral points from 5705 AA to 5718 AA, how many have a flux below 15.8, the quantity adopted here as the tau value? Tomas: 1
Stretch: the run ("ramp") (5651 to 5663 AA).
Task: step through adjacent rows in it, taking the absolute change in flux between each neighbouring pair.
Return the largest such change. 5.5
